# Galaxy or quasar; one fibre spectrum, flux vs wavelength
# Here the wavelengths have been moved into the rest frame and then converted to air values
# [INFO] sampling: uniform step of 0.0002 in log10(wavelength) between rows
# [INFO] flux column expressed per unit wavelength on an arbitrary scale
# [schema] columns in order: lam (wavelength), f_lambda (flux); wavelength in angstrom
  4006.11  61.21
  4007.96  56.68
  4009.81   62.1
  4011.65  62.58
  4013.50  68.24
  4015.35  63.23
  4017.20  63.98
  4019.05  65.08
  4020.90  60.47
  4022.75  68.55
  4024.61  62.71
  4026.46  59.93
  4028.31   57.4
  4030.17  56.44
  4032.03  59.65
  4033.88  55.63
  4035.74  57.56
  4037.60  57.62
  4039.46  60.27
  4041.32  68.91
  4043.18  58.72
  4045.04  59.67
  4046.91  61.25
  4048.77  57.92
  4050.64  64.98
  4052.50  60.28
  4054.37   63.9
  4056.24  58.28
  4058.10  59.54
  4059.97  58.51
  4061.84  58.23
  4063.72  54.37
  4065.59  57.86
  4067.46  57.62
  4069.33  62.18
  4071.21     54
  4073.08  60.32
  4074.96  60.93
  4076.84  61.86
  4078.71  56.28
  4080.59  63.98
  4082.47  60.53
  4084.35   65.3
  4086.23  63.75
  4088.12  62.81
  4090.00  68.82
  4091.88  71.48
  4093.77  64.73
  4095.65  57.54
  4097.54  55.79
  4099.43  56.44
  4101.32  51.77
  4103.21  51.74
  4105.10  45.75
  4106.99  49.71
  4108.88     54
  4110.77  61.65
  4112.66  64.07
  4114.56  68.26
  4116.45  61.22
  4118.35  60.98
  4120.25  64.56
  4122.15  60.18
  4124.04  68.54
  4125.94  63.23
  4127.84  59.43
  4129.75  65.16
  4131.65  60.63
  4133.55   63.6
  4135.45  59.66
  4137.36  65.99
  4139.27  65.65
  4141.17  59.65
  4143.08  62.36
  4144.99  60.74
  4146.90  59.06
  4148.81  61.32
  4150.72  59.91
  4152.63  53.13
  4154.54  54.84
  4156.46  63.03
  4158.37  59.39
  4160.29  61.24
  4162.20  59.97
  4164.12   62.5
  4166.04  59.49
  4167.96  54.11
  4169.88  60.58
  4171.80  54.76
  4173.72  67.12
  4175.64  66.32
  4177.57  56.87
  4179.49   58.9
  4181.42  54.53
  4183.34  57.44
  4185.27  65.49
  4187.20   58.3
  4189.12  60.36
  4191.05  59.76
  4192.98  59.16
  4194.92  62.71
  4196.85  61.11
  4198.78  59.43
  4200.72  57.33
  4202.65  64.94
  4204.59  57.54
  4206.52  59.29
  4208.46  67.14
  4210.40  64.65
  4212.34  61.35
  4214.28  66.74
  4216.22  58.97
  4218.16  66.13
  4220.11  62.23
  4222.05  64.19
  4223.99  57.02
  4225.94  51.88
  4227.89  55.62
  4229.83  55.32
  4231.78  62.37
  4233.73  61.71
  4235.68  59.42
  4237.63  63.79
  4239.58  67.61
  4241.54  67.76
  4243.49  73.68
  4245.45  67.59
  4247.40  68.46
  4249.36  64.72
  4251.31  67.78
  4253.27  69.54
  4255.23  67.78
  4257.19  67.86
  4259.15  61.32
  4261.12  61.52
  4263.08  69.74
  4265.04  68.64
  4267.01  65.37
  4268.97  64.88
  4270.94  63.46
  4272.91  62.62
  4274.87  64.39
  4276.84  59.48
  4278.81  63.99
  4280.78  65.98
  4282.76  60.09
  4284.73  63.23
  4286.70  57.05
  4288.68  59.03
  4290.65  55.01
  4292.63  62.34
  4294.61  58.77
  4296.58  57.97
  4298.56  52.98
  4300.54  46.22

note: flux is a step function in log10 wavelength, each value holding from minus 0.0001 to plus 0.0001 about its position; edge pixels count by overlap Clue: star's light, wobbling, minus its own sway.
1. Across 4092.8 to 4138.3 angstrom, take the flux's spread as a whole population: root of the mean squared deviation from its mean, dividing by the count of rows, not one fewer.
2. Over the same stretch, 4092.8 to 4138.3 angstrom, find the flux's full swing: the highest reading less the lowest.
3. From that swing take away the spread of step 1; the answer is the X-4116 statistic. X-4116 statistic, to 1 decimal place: 17.0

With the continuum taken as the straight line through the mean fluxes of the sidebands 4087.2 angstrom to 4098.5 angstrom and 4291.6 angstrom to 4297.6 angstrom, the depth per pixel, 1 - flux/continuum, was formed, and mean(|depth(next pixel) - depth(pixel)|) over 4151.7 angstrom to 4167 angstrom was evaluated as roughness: 0.051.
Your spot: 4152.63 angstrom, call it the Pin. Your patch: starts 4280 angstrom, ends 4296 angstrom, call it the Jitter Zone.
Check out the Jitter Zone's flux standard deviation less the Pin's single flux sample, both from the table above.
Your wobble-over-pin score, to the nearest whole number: -50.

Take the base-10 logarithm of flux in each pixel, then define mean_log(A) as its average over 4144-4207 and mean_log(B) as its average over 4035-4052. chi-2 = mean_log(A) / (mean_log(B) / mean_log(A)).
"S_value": 1.77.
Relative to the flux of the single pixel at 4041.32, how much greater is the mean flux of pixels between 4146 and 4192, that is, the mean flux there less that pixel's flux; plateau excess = -9.4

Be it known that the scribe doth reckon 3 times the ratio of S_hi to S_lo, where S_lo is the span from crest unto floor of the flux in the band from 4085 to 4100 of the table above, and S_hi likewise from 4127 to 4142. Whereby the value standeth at 1.3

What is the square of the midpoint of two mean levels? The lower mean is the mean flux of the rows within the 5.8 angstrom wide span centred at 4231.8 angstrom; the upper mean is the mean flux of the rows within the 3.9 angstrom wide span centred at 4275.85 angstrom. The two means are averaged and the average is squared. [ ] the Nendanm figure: 3705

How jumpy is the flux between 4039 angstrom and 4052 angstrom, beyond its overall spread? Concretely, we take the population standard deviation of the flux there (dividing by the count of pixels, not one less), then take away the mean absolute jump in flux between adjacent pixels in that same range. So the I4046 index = -1.7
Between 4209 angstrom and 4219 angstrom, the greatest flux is 66.74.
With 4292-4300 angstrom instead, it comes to 62.34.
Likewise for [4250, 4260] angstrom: 69.54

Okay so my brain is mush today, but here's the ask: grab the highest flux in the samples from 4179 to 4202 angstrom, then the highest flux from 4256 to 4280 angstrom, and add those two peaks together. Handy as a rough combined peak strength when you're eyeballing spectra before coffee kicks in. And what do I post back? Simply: 135.2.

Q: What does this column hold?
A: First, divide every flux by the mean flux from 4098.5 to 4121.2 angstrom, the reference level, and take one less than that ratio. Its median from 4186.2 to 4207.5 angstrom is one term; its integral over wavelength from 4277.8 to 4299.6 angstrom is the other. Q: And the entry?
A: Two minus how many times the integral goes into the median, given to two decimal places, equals 1.96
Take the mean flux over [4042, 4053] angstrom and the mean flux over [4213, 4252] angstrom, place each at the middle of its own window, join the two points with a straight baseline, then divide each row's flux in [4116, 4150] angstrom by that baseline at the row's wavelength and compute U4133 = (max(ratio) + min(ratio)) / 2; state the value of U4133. 1.03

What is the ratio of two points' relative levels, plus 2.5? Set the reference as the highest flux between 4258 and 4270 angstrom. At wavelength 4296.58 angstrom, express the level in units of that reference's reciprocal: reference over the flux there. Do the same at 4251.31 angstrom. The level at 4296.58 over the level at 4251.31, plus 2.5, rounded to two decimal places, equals 3.67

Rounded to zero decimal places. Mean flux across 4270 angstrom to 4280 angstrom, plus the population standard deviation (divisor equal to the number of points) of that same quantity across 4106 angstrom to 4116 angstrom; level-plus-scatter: 70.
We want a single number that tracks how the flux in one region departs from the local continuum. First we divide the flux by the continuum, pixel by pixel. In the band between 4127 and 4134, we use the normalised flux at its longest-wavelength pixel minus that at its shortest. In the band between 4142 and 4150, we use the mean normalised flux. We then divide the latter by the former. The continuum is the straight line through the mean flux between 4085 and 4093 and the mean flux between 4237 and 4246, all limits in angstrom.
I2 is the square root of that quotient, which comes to 3.8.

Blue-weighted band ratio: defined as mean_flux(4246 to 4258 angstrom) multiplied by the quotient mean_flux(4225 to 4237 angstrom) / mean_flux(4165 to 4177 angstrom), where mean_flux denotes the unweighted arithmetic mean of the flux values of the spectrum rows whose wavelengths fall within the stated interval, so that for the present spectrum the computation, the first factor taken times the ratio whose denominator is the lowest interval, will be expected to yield 65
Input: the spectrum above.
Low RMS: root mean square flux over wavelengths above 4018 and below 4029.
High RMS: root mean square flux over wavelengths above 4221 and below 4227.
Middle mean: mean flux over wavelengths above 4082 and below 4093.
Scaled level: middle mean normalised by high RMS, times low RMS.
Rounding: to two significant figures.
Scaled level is 71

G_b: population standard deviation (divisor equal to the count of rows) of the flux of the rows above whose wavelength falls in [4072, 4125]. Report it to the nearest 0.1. 6.0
